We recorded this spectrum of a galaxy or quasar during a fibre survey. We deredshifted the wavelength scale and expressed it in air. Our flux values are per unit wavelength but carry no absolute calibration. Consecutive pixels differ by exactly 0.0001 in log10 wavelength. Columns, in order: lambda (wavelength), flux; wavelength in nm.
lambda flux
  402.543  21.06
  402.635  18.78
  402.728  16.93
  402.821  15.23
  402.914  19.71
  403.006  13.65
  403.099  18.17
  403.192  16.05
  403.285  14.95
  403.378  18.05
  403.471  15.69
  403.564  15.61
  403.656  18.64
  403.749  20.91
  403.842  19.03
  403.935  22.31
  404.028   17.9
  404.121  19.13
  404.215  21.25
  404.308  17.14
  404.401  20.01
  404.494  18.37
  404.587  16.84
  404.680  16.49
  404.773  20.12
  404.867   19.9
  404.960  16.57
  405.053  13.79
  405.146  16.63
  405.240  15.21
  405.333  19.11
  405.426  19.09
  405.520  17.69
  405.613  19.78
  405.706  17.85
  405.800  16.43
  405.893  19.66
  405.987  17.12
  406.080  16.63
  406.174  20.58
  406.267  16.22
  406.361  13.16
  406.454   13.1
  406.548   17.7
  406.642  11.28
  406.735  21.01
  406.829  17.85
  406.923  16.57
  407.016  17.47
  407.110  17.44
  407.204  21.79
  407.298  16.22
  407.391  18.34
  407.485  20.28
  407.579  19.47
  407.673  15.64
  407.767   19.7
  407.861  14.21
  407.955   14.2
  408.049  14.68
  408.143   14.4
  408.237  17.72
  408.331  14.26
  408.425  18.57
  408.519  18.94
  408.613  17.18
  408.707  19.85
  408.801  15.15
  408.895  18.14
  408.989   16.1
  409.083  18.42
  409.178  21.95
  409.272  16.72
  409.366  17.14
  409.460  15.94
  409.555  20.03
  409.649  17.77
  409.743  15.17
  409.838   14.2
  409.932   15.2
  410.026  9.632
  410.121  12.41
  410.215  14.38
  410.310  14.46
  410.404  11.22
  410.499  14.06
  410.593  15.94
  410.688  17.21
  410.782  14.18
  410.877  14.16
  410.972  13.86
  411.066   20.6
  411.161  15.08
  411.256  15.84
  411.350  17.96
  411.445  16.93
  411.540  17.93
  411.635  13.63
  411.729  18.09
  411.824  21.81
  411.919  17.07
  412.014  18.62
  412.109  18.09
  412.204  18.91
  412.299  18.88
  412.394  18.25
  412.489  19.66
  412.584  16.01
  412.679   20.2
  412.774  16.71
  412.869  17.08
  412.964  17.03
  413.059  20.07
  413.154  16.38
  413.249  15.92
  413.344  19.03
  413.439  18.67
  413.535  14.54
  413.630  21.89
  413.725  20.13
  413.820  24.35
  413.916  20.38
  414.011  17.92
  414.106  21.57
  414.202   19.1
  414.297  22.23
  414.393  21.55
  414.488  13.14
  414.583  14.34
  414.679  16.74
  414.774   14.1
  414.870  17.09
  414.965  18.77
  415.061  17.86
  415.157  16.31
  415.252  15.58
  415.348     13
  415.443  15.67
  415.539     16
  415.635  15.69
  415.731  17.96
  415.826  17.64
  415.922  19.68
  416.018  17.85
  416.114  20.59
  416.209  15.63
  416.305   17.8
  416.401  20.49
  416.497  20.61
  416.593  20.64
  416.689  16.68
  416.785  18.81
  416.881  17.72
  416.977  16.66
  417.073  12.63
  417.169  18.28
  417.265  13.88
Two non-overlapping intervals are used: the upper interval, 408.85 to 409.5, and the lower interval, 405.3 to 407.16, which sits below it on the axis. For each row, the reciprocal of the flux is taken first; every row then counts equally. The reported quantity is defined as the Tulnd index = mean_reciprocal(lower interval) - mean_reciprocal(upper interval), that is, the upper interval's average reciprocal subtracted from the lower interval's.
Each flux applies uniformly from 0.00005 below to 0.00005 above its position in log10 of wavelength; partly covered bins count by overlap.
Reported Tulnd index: 0.0024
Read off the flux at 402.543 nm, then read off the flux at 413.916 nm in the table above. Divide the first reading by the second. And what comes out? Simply 1.0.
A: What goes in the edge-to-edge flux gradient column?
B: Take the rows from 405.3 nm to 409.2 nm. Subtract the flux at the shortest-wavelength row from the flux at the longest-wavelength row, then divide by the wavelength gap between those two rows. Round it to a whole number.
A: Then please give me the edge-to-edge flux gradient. 1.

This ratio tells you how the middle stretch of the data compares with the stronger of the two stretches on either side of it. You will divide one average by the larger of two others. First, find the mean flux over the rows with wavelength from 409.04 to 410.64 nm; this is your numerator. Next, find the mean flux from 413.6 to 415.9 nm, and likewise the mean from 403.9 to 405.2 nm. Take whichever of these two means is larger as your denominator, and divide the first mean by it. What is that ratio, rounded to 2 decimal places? 0.85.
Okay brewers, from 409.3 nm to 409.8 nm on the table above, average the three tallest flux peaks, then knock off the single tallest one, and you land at -1.7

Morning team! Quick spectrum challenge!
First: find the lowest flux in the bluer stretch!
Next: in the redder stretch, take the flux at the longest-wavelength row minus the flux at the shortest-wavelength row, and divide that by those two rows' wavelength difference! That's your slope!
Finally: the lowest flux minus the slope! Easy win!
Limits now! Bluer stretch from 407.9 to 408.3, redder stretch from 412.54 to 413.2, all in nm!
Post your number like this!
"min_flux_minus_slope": 14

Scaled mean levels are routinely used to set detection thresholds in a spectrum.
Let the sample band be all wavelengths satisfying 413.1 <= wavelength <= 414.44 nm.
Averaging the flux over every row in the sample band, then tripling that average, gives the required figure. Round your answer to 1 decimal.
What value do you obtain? 58.6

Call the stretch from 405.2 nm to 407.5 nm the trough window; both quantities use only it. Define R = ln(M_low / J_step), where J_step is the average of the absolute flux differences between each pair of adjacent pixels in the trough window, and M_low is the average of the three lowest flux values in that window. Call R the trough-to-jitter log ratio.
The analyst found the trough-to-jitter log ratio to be 1.48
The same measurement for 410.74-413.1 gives 1.81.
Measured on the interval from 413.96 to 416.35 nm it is 1.77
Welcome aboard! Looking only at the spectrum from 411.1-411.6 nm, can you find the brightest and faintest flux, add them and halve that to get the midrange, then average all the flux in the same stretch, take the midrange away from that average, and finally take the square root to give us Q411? 0.48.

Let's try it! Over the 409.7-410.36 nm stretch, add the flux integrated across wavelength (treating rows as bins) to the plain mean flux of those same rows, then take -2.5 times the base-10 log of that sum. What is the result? -3.39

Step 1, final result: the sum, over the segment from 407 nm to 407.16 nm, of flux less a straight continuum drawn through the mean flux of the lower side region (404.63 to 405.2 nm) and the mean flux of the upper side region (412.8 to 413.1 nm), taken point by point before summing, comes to 0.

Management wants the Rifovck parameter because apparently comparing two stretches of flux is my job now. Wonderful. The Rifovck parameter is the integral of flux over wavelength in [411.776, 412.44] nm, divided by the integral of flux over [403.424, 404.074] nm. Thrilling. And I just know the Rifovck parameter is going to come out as 1.03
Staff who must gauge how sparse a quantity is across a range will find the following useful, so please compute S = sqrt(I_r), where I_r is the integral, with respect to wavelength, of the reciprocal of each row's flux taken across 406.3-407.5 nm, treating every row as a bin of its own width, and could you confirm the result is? 0.27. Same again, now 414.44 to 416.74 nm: 0.37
